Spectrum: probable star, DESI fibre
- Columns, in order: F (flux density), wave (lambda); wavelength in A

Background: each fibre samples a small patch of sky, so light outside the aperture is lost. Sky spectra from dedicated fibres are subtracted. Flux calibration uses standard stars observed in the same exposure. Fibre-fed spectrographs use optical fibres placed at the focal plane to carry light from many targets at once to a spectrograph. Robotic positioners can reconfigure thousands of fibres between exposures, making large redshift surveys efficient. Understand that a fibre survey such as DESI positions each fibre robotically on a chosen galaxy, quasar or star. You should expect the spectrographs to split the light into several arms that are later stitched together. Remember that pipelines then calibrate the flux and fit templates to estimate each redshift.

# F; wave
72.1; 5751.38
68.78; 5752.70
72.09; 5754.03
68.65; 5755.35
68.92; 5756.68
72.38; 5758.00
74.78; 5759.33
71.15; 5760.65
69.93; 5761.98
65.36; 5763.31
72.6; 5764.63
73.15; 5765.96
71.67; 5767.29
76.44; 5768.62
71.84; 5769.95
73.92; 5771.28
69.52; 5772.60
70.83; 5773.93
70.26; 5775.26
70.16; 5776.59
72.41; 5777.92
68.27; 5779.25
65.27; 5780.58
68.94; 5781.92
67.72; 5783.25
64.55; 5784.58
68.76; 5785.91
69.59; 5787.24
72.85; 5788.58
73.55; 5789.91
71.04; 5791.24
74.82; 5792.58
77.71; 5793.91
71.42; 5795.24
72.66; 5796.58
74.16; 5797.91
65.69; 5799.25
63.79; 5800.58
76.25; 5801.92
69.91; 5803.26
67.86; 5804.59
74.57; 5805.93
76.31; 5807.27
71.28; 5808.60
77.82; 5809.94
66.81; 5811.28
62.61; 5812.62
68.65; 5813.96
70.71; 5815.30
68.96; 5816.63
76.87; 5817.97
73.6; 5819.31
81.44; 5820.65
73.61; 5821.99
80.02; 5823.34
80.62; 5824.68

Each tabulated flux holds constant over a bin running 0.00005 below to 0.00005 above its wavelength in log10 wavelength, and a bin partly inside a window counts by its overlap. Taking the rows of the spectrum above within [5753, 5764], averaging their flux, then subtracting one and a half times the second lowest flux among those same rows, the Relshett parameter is -32.6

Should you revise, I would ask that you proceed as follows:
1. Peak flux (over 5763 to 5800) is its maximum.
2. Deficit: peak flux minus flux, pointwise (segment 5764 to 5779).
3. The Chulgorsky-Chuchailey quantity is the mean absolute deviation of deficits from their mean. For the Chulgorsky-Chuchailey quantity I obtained 1.5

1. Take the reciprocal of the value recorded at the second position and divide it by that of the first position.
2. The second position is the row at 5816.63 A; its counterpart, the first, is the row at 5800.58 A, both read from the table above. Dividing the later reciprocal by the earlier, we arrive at 0.93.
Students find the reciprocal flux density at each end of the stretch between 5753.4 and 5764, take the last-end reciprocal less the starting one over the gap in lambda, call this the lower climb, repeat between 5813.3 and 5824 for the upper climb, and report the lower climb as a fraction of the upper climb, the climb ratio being -0.7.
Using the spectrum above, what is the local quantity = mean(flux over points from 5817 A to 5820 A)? 75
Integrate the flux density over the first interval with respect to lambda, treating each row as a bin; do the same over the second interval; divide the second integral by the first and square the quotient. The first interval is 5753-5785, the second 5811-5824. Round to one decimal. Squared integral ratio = 0.2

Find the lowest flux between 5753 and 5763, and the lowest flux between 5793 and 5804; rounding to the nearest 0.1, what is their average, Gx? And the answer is 66.2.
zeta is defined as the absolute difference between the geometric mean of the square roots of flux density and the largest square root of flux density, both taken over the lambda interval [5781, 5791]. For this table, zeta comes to 0.25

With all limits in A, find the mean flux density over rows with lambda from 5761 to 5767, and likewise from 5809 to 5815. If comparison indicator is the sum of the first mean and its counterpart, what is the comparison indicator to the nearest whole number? 139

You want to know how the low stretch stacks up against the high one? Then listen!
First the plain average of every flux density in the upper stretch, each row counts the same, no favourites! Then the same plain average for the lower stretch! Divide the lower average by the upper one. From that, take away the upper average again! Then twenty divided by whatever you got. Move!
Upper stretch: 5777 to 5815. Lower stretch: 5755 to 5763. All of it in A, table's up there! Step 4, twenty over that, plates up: -0.288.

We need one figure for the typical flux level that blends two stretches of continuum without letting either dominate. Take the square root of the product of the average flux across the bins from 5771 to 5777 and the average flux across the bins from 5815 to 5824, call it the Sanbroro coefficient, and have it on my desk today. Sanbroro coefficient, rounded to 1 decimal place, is 73.0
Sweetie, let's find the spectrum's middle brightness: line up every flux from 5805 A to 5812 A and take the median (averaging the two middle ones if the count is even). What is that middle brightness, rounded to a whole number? 75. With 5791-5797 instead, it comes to 73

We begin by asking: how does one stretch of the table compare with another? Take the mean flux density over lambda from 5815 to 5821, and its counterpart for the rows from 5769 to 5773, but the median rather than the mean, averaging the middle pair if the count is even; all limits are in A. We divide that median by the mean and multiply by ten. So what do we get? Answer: 9.7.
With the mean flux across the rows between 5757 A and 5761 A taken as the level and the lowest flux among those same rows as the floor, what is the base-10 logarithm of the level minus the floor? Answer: 0.2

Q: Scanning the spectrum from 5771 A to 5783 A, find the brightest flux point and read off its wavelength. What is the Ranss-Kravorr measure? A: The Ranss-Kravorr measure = 5771.28 A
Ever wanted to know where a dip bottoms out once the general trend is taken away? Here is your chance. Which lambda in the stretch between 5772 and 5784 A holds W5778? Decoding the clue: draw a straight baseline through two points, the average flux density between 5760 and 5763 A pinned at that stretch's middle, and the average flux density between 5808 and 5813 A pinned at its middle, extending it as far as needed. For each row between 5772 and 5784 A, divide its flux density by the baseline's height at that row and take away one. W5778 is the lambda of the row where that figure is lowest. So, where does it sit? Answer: 5780.58 A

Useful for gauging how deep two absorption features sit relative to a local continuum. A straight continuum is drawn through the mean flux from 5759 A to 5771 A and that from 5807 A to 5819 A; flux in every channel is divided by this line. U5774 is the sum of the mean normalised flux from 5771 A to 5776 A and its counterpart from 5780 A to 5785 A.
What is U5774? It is 1.922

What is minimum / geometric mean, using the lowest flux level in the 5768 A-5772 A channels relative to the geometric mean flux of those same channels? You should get 0.97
